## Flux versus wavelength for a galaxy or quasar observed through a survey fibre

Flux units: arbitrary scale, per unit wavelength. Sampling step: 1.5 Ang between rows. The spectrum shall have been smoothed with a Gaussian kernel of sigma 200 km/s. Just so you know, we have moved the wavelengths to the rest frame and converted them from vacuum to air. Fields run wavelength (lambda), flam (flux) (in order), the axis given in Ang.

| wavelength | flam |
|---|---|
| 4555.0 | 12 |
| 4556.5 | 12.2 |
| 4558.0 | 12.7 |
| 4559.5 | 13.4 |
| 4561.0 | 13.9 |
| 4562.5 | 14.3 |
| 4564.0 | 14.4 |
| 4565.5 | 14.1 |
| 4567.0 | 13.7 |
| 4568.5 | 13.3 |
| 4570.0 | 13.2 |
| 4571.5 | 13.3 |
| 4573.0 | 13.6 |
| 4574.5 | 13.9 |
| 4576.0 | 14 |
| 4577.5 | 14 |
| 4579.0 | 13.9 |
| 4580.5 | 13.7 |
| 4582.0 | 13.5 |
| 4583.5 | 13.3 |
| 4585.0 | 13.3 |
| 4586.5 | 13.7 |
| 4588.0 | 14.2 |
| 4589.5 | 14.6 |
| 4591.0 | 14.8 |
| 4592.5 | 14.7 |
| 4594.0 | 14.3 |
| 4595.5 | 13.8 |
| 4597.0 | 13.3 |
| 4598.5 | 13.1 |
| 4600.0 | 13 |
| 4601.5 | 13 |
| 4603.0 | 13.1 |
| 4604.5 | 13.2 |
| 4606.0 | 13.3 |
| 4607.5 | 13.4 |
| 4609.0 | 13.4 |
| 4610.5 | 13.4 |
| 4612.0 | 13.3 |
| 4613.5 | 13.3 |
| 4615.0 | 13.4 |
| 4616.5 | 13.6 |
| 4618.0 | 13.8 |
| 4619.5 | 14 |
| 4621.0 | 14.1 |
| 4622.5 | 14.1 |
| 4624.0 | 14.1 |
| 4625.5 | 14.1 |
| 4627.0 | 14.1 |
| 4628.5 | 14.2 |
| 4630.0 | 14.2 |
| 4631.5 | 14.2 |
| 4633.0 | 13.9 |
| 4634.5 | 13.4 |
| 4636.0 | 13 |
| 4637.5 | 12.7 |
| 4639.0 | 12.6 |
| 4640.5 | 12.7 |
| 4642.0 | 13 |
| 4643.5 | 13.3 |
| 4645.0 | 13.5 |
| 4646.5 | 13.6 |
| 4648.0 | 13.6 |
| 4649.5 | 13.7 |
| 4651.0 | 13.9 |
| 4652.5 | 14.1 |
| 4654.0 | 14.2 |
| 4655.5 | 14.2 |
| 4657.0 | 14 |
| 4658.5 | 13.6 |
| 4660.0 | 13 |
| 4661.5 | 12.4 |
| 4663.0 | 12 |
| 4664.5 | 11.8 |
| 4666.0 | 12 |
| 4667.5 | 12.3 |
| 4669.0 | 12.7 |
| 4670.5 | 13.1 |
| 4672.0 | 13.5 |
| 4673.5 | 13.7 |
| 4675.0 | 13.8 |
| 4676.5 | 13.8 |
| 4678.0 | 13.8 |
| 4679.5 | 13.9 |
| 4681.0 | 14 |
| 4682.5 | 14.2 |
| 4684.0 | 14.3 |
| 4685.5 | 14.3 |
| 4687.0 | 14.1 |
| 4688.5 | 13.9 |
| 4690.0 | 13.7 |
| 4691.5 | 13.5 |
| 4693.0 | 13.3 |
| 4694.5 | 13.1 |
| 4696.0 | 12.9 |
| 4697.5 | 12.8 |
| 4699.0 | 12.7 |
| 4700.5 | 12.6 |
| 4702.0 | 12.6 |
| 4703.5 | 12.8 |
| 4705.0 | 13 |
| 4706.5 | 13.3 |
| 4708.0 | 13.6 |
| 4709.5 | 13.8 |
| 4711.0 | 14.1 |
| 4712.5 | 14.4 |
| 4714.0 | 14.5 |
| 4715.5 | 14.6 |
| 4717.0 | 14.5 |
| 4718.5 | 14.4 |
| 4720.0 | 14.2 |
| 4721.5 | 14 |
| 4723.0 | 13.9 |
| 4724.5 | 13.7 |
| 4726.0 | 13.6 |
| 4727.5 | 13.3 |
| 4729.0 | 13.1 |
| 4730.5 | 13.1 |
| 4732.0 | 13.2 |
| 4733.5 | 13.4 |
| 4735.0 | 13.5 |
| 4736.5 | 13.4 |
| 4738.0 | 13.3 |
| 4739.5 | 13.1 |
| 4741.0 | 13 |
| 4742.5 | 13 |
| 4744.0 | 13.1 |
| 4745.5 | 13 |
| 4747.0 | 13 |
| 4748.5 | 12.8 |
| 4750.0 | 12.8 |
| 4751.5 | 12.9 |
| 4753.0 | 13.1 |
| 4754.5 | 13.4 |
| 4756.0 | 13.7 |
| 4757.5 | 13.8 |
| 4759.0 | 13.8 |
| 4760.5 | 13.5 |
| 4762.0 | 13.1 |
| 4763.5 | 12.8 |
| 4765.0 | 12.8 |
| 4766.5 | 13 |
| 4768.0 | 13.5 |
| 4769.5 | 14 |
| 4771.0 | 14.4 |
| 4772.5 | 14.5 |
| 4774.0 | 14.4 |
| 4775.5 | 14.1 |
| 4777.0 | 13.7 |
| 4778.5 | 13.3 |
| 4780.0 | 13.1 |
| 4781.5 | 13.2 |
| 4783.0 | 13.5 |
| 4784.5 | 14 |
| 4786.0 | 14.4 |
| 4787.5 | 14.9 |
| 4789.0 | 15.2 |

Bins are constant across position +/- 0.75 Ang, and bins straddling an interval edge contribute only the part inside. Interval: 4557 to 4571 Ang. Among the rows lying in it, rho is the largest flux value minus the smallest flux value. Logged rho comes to 1.70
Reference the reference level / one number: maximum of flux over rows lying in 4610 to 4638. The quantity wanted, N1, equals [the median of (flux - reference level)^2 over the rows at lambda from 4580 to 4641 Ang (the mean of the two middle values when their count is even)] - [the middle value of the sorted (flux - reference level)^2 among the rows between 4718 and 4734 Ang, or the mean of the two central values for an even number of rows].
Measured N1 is 0.1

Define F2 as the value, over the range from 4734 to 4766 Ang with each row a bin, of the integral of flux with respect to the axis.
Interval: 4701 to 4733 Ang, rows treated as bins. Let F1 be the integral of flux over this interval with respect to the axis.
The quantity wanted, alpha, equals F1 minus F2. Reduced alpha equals 16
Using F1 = 438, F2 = 422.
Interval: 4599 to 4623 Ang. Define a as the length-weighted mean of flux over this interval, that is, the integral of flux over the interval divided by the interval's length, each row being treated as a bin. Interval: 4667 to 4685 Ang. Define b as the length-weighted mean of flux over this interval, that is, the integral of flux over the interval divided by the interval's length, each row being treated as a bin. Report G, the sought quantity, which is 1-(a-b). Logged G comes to 1.2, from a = 13.5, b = 13.6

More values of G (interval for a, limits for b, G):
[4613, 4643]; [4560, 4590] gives 1.2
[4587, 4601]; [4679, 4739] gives 0.7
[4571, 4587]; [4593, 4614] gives 0.7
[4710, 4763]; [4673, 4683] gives 1.4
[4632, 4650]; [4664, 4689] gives 1.2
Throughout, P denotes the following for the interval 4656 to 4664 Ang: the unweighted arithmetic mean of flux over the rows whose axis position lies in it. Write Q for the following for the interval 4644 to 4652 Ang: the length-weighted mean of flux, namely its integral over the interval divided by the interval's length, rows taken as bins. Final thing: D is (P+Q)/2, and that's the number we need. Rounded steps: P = 13.0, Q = 13.7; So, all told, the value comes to 13.3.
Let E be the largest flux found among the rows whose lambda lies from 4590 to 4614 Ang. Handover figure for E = 14.8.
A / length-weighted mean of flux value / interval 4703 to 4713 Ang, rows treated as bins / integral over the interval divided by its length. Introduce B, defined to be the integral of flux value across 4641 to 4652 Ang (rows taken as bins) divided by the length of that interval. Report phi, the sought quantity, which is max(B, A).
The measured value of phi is 13.6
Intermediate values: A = 13.6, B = 13.5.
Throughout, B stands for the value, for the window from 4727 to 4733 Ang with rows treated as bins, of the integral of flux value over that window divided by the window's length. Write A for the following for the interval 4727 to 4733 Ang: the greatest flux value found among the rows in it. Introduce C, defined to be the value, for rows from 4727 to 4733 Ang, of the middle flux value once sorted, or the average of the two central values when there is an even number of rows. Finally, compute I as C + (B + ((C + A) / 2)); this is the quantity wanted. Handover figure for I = 39.6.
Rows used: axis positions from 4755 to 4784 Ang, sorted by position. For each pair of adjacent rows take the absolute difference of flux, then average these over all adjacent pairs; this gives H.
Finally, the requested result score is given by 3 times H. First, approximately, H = 0.26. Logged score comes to 0.8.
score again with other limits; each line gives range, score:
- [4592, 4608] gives 0.6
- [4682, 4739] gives 0.5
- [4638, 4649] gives 0.5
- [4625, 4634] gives 0.2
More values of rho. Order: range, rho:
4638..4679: 2.40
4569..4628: 1.80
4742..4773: 1.70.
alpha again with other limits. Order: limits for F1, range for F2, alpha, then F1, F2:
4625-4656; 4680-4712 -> -9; 422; 431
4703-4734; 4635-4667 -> 4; 426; 422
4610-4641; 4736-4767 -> 15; 423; 408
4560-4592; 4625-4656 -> 21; 443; 422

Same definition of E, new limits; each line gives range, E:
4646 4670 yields 14.2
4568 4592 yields 14.8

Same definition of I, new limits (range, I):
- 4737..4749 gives 39.2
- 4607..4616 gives 40.2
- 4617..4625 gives 42.2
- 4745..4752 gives 38.7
